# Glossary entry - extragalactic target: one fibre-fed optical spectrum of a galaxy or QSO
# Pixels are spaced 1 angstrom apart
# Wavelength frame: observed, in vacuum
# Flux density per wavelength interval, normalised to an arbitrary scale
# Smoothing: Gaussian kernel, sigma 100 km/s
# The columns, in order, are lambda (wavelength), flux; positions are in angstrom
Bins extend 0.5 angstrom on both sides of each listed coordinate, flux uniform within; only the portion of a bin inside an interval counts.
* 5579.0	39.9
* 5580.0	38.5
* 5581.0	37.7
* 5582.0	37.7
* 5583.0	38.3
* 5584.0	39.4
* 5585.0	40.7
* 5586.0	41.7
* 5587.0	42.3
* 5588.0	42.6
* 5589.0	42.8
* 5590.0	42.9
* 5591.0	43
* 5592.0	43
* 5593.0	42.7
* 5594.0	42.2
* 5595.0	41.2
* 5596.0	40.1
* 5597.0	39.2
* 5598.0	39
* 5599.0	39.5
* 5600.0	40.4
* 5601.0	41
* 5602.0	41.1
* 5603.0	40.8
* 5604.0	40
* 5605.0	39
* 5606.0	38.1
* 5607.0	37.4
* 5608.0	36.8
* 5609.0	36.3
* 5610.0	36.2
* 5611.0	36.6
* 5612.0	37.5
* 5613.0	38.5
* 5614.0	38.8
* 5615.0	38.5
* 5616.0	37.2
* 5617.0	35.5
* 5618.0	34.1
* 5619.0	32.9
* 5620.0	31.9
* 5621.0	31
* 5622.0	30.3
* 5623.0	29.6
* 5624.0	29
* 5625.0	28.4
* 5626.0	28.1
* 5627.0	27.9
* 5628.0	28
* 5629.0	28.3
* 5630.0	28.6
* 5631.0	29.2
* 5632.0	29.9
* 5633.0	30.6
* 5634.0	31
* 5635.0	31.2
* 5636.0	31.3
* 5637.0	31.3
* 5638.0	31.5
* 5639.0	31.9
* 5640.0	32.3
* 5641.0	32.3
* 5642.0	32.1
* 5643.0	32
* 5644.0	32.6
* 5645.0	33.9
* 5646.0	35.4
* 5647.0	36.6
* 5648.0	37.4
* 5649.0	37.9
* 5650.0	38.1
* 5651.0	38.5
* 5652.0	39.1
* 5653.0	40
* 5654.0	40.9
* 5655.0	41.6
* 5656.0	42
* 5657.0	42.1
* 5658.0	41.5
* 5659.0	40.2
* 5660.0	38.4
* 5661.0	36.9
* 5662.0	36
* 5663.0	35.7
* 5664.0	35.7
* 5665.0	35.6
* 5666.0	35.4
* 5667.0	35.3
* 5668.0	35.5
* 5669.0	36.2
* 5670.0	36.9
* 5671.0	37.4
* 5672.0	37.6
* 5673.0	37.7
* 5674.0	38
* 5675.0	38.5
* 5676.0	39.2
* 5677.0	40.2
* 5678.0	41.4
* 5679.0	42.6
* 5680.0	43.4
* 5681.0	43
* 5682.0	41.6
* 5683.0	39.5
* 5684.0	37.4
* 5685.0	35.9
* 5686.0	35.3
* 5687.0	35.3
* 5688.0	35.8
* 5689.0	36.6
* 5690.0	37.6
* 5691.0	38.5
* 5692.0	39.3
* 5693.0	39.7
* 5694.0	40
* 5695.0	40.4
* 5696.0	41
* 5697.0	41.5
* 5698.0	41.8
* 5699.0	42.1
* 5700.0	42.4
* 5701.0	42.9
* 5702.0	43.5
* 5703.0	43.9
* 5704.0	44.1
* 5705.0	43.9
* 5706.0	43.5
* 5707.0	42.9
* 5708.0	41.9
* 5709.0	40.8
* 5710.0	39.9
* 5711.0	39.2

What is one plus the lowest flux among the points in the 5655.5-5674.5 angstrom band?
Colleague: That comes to 36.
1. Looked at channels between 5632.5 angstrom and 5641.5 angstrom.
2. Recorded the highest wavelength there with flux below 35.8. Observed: 5641.0 angstrom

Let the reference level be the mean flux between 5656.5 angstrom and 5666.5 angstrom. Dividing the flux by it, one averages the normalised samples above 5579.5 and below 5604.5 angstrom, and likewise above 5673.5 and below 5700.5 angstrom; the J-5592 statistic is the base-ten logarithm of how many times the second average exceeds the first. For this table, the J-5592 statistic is -0.01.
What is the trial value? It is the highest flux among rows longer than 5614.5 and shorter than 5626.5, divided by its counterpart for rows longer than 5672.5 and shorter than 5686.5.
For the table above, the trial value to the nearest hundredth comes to 0.89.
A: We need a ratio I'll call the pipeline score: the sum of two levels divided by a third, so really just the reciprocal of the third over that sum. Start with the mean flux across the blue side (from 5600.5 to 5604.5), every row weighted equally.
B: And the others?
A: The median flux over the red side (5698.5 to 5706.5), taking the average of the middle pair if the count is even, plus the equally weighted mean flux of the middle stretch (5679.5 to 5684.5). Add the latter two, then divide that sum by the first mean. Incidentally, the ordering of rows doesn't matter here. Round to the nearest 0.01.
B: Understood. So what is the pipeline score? 2.07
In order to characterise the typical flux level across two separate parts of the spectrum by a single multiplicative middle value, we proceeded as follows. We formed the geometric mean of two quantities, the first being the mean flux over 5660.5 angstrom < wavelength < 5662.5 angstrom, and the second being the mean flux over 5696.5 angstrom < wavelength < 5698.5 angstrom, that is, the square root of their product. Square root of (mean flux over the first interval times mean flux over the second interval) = 39.0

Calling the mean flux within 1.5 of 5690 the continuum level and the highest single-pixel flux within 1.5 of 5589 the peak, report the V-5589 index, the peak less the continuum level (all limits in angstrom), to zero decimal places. 5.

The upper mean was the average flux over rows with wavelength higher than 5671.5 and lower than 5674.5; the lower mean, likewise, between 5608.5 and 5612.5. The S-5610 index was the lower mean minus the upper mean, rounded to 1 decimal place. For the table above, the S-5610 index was -1.1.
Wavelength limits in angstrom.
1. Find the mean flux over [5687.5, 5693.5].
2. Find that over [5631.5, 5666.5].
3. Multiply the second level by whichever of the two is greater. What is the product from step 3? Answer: 1353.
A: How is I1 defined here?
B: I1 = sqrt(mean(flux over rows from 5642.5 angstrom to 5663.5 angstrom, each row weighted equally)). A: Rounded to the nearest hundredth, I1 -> 6.16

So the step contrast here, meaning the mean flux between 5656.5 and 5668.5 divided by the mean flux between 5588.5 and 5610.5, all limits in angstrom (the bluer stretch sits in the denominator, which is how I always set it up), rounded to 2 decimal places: 0.93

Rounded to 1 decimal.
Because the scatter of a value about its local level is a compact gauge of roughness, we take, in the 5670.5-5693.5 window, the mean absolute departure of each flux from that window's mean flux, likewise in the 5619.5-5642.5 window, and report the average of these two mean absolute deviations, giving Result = 1.6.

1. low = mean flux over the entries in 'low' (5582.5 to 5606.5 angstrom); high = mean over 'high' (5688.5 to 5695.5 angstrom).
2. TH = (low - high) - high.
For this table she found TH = -37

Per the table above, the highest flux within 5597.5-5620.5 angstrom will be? 41.1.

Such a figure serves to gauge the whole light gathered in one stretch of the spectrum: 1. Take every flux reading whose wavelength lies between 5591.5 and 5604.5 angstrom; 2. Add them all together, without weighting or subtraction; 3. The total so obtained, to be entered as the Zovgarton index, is 530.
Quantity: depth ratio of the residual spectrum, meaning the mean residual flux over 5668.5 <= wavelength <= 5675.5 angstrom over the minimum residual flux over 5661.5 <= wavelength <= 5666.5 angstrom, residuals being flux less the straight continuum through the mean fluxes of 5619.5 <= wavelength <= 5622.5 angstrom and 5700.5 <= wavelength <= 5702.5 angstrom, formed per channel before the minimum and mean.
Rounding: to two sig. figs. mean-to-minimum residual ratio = 0.52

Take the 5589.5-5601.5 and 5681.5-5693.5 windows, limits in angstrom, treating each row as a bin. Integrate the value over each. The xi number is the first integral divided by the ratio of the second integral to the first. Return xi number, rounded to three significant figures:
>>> 540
